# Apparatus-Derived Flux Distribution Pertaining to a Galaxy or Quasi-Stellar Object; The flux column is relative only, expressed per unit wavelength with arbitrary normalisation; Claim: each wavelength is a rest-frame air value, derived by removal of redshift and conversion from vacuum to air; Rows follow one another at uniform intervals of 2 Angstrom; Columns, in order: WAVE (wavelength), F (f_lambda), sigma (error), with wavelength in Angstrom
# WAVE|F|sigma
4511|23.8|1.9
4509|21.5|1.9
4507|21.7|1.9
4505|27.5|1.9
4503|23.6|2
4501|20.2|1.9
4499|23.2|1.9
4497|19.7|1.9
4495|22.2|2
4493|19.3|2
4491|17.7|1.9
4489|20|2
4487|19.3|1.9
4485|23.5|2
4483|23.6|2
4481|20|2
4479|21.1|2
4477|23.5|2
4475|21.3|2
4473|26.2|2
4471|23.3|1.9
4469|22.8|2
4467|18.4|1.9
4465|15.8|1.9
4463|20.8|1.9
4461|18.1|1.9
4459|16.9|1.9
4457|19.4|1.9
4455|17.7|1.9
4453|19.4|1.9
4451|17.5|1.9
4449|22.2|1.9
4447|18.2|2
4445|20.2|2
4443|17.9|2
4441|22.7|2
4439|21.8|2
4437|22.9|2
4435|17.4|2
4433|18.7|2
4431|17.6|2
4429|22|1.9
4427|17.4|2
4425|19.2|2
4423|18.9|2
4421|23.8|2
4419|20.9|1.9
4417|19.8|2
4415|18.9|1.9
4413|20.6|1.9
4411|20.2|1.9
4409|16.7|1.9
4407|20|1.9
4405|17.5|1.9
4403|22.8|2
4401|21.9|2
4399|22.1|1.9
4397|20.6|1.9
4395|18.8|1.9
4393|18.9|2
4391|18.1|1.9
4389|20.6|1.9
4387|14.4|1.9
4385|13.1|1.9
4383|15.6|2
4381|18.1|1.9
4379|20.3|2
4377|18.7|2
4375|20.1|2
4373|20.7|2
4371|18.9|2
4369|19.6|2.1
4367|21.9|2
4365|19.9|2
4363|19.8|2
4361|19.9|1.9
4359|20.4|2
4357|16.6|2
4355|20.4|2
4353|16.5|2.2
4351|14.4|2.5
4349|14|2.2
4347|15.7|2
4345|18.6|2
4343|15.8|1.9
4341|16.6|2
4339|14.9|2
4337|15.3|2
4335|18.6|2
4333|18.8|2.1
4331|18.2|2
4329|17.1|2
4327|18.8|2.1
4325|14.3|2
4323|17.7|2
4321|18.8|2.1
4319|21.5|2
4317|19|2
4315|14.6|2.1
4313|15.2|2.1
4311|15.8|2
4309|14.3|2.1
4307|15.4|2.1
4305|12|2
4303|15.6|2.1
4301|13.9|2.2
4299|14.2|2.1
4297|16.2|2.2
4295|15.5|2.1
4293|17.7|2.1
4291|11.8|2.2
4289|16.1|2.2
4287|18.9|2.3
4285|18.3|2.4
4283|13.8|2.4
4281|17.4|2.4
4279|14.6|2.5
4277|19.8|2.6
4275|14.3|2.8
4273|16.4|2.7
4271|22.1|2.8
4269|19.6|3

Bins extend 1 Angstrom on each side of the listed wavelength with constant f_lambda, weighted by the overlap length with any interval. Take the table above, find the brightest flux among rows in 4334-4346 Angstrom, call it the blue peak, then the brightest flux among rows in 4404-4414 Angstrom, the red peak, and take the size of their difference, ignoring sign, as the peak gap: 2.0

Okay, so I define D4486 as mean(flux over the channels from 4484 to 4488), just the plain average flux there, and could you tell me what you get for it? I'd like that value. 21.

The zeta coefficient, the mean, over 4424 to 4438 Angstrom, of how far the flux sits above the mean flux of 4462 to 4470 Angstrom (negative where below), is -0.1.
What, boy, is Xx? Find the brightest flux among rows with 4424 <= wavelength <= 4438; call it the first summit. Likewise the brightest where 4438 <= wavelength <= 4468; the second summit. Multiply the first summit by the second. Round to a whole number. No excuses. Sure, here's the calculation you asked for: 520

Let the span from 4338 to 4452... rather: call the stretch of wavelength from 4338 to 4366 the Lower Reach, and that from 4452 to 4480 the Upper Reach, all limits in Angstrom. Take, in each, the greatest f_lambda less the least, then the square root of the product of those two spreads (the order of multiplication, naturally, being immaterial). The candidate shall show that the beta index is 8.2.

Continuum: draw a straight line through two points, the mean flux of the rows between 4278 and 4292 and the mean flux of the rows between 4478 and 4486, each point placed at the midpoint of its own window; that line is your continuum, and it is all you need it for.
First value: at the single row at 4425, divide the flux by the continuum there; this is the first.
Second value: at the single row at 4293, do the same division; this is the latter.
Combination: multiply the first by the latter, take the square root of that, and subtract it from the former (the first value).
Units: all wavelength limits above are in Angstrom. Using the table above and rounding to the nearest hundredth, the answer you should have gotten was -0.07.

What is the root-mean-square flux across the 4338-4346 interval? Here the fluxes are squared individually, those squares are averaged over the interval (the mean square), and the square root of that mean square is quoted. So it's 16.5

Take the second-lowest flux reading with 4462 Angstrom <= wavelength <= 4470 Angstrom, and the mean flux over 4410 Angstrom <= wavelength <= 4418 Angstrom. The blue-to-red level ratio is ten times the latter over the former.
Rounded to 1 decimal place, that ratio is 10.8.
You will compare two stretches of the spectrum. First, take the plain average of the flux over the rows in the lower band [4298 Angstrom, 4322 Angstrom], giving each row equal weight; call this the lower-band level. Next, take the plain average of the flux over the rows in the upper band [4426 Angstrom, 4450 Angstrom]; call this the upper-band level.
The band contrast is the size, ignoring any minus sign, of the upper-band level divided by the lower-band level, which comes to 1.26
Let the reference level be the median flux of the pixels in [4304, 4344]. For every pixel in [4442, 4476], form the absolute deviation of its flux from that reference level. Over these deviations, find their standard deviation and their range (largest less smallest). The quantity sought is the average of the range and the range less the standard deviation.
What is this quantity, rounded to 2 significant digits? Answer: 8.3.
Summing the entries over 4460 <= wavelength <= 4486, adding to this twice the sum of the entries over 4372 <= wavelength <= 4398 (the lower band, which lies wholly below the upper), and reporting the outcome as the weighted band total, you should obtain 754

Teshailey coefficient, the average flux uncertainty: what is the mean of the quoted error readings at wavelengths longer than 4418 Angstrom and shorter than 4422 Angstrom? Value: 1.95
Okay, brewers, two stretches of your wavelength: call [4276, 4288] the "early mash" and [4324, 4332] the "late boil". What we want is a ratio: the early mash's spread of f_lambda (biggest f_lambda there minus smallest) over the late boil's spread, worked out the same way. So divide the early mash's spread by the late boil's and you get 1.33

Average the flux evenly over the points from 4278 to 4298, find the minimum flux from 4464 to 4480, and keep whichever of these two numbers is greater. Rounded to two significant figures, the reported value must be 16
